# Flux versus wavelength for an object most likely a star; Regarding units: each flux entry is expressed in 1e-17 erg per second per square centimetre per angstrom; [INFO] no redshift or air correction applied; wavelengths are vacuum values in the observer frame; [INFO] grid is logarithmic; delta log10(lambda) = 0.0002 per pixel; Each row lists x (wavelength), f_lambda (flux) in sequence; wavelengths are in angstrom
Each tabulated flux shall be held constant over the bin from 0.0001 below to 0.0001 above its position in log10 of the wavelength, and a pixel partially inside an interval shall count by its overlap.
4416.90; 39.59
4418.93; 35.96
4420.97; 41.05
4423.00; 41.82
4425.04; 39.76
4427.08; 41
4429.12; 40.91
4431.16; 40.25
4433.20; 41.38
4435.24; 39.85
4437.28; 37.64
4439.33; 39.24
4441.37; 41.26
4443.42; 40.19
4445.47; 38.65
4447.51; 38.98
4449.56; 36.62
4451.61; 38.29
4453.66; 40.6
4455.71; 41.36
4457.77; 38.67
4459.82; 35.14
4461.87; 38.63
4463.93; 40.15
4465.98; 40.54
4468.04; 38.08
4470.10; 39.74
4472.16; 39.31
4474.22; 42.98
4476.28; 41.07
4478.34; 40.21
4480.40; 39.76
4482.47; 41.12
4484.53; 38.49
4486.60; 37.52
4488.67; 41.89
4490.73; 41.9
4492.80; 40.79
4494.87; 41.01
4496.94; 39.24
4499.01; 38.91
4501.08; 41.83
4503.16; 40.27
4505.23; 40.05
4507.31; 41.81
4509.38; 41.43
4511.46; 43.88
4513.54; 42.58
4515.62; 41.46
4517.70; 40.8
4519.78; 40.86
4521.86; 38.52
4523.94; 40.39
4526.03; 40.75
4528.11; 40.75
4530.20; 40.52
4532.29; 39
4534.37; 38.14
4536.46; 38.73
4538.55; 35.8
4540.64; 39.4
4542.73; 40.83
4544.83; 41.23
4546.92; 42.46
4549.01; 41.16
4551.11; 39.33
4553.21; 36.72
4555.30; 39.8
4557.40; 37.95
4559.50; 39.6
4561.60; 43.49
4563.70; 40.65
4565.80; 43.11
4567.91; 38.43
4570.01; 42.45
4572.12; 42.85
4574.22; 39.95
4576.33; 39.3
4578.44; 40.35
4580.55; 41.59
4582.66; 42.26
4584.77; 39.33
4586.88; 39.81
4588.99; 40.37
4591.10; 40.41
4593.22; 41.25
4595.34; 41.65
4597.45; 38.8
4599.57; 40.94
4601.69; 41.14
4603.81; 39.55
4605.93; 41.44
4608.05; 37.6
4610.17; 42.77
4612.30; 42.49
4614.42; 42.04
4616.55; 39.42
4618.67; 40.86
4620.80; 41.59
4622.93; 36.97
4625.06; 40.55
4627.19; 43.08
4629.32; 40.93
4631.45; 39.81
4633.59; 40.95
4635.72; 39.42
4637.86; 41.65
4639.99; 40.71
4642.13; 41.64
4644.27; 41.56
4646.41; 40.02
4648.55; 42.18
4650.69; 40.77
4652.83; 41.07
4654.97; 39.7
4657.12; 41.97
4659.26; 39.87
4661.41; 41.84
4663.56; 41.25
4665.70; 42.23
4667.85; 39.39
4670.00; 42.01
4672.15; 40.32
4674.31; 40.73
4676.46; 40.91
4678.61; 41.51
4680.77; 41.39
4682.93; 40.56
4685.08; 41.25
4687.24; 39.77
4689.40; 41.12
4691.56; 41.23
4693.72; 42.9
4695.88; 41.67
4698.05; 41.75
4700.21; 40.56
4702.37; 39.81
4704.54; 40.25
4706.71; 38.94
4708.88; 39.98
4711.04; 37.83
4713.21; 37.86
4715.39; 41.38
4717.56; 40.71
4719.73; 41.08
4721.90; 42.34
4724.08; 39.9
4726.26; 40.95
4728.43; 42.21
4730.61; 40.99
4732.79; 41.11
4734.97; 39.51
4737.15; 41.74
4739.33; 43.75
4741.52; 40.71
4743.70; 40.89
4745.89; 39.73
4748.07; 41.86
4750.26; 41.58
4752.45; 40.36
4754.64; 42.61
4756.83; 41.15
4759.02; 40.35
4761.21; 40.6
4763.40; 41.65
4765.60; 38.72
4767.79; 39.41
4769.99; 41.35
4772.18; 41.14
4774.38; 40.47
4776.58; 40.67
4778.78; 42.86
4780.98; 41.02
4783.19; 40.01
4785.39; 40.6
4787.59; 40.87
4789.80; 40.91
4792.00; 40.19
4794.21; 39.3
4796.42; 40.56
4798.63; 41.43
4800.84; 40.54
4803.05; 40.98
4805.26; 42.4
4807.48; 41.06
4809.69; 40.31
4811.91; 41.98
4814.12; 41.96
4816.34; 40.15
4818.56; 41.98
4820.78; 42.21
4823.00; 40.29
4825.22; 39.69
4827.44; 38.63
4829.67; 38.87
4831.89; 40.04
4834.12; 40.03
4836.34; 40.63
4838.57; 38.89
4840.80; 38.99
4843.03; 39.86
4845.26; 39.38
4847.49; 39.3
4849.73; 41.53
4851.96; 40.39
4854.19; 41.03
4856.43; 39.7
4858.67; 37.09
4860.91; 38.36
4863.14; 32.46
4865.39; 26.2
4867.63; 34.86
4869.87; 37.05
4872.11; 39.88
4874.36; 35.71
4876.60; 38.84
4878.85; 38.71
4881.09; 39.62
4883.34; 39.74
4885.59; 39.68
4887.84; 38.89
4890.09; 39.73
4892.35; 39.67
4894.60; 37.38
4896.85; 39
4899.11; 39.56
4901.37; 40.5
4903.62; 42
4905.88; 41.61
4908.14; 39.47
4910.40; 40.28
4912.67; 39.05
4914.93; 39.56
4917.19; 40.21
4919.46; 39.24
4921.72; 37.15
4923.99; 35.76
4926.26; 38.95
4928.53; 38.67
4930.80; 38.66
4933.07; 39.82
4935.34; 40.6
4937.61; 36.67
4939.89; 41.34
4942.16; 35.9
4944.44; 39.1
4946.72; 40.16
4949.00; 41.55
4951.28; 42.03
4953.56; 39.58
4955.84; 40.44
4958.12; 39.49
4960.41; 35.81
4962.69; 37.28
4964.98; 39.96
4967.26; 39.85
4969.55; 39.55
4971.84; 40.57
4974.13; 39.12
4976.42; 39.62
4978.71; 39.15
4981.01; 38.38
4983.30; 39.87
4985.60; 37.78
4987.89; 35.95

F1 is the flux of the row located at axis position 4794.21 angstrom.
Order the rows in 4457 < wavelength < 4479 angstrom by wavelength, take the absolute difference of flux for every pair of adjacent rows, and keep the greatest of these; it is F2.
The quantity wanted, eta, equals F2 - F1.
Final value -35.6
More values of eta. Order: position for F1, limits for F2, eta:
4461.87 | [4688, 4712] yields -36.5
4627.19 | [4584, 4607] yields -40.2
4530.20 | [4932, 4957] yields -35.1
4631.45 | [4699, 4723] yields -36.3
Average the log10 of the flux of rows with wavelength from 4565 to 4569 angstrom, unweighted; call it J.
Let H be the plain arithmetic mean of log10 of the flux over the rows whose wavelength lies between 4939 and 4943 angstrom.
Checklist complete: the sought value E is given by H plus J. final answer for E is 3.20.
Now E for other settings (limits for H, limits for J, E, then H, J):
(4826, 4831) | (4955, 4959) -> 3.19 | 1.59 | 1.60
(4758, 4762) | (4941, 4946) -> 3.18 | 1.61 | 1.57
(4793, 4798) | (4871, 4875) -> 3.18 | 1.60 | 1.58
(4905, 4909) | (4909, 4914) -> 3.21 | 1.61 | 1.60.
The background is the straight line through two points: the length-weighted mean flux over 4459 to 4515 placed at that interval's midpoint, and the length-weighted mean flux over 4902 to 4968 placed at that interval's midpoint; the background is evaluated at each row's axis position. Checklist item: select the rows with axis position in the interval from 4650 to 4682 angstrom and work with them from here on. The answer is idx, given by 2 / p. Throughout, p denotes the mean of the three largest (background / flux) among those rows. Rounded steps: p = 1.01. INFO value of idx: 1.99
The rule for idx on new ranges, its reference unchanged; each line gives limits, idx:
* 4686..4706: 2.00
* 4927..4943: 1.88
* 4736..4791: 1.98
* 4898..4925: 1.89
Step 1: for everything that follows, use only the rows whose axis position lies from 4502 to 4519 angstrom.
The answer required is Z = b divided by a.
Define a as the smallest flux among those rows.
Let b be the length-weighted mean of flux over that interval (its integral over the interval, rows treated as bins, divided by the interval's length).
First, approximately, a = 40.05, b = 41.5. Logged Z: 1.04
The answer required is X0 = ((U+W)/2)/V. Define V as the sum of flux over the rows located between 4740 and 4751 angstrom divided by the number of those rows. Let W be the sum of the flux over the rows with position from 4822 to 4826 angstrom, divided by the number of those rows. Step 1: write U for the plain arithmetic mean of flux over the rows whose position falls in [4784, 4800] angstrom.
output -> 0.98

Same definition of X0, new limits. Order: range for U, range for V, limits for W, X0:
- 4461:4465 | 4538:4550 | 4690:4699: 1.01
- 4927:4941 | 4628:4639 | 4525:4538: 0.97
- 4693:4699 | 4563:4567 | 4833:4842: 0.98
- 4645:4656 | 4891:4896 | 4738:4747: 1.06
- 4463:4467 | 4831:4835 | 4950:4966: 0.99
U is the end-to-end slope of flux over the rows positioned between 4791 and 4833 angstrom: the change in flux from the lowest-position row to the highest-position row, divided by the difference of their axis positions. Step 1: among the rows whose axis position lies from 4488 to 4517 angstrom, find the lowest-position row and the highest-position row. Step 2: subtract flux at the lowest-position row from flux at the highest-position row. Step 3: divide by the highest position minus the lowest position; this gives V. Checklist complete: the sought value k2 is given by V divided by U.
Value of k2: 4.2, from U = -0.004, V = -0.016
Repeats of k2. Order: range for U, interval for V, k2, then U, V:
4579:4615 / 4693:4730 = -1.5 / 0.013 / -0.020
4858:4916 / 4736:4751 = -0.3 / 0.044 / -0.012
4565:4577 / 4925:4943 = 0.5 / -0.362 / -0.192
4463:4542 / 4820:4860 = 13.8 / -0.010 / -0.135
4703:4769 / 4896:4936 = -3.1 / -0.013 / 0.042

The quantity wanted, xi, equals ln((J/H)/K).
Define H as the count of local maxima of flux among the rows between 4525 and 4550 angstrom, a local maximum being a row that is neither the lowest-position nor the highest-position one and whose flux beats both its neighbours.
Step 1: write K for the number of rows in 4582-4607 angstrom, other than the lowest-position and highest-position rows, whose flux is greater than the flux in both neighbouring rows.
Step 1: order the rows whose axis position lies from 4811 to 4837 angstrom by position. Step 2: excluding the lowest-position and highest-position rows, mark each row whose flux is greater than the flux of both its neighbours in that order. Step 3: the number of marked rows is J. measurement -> -0.7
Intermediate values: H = 2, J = 2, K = 2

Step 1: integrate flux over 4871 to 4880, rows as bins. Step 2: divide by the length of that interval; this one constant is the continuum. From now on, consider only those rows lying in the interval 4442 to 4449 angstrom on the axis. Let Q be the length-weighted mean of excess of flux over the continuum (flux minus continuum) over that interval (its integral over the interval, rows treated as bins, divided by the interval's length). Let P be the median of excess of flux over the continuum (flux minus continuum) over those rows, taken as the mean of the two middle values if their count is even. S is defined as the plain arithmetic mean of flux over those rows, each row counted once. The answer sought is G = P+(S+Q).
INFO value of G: 41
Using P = 0.7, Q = 0.9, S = 39.3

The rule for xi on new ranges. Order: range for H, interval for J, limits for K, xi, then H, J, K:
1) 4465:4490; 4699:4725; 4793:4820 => -0.8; 3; 4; 3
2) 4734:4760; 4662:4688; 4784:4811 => -1.1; 4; 4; 3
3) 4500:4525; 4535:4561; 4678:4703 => -1.5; 3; 2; 3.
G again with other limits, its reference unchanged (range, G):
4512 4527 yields 46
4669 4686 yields 47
